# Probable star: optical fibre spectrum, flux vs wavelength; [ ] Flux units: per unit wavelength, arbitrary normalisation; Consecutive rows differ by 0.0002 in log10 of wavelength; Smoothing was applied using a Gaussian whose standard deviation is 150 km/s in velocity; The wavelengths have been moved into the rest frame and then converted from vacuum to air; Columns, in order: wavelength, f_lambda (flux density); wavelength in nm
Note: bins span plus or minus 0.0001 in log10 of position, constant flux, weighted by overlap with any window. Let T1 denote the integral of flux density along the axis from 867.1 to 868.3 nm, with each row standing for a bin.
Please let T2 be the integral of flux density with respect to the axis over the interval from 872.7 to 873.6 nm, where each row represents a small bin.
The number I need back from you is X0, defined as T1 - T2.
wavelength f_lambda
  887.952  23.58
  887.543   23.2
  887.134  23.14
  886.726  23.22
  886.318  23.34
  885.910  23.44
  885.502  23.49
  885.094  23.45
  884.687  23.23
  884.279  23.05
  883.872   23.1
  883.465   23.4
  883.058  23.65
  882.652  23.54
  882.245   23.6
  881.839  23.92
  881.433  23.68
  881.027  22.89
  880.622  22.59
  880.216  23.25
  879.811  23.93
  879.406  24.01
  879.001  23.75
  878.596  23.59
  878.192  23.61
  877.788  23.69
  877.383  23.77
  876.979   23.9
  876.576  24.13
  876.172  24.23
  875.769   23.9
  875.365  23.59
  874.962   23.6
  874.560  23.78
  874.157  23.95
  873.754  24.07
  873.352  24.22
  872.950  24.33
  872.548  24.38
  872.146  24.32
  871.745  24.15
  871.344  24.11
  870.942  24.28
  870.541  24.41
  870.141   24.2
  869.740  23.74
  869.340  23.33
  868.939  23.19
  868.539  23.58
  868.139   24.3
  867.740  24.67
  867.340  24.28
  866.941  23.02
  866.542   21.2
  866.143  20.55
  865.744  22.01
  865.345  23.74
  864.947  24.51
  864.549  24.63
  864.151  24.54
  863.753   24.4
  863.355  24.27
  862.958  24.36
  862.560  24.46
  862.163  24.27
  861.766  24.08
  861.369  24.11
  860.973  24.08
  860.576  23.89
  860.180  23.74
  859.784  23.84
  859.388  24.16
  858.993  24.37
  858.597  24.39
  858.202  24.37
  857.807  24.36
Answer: 7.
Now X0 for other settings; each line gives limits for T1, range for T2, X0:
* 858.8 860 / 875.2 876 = 10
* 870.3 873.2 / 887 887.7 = 54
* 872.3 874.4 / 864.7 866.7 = 6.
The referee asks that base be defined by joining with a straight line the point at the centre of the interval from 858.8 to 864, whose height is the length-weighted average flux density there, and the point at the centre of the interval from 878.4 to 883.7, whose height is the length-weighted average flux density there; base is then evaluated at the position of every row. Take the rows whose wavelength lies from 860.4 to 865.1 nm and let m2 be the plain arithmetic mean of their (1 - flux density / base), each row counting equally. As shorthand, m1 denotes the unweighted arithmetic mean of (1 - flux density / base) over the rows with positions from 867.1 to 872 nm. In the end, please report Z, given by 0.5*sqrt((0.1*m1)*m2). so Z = 0.0010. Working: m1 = -0.005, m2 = -0.008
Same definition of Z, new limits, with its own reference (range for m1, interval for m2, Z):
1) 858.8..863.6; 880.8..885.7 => 0.0002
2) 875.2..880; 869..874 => 0.0017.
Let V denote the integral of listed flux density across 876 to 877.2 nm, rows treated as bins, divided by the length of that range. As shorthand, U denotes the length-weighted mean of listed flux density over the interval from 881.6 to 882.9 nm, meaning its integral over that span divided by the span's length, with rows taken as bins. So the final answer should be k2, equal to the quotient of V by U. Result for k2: 1.02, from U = 23.69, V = 24.1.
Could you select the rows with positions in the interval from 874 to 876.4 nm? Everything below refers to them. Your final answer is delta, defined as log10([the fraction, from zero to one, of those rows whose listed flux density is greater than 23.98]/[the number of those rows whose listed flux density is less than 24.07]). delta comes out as -1.5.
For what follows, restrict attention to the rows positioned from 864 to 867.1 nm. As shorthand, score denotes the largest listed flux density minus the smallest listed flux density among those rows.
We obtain 4.08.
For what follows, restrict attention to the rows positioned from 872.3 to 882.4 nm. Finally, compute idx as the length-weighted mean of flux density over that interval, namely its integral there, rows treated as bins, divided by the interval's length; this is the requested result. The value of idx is 23.8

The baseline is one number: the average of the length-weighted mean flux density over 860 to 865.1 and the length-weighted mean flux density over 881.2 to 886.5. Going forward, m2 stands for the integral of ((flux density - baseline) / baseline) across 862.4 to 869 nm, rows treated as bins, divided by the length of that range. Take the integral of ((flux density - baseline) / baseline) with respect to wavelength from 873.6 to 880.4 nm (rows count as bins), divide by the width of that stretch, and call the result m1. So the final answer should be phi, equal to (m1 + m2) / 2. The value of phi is -0.005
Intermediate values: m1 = -0.002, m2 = -0.0091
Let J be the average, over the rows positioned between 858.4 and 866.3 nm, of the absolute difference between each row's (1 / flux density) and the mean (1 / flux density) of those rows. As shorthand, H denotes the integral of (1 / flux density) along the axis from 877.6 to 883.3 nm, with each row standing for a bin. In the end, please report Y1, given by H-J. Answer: 0.24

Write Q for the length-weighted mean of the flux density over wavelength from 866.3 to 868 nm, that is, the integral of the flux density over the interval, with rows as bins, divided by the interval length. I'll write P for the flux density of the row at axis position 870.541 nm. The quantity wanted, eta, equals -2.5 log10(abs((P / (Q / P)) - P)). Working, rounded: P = 24.41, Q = 23.3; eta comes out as -0.2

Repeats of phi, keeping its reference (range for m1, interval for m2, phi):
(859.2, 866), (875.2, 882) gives 0.000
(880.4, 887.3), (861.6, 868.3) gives -0.014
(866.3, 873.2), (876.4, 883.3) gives -0.005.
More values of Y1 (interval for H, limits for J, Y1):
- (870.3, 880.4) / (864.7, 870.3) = 0.42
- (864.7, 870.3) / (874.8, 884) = 0.24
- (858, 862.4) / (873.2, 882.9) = 0.18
